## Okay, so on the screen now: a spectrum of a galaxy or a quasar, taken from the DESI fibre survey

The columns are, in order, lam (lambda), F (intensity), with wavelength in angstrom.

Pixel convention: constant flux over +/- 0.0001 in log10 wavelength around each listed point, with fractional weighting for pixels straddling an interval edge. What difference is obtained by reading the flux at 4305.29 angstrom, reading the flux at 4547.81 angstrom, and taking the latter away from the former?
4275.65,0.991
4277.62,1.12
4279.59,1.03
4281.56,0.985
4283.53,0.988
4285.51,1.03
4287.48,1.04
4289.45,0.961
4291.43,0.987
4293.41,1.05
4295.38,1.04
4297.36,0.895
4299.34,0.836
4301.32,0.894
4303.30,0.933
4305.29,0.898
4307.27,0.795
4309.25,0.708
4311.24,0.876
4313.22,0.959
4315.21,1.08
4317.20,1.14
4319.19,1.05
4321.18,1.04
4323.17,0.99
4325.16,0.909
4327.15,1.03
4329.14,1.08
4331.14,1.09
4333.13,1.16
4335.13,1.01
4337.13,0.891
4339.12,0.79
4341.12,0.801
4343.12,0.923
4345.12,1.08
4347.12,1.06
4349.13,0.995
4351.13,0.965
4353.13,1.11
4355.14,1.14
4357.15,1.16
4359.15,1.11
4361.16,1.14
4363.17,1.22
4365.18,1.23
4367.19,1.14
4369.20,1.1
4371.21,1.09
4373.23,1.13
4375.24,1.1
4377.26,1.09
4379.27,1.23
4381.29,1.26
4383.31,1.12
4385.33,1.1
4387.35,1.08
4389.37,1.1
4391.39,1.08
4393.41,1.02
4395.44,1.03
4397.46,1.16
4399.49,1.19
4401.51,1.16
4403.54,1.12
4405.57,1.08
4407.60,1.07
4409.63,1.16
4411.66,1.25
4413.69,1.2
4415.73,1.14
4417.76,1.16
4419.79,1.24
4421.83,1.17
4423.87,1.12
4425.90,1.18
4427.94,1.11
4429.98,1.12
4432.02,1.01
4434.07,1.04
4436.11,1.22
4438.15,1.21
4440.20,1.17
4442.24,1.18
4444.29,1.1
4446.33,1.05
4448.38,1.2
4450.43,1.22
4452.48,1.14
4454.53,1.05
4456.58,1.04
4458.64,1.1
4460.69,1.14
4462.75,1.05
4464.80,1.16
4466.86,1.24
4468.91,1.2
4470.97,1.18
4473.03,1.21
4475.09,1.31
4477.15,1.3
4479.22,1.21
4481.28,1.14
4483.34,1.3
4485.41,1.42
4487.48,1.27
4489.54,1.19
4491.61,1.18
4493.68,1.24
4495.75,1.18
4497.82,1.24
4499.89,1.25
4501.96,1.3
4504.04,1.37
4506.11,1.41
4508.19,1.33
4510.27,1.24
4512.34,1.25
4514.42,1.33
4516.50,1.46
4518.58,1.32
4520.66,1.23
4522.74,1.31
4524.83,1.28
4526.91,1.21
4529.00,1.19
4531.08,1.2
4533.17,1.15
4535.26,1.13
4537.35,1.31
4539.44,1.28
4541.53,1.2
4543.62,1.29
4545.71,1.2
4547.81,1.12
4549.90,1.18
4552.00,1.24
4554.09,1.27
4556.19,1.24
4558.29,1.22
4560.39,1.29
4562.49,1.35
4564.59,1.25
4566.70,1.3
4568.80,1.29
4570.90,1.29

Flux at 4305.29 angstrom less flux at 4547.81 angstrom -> -0.22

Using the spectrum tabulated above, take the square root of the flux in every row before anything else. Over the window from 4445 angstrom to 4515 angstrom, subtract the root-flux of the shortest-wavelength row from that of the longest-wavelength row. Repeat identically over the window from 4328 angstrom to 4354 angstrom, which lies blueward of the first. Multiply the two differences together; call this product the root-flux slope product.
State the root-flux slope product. 0.0018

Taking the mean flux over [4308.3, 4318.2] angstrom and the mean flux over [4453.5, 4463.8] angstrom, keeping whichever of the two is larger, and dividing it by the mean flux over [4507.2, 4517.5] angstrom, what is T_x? 0.81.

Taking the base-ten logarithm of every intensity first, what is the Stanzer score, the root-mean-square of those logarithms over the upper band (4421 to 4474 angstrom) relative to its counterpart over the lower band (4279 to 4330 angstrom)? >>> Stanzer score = 1.28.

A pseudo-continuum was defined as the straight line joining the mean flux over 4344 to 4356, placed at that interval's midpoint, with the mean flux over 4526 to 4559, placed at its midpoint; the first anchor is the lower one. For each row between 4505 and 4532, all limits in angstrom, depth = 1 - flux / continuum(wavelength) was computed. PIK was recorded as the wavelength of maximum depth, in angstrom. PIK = 4529.00 angstrom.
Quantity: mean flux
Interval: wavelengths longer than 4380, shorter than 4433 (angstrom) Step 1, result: 1.13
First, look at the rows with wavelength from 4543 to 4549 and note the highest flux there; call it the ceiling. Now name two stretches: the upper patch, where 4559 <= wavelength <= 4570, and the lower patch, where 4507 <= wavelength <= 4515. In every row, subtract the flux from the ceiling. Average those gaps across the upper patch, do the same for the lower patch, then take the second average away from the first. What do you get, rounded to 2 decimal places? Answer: -0.01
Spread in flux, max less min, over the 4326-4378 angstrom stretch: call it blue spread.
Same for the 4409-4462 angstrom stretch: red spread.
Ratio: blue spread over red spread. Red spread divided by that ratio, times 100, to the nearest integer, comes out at 13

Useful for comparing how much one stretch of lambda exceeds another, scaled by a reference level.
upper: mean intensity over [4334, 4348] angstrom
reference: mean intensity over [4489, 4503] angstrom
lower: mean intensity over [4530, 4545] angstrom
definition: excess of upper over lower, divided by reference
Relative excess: -0.23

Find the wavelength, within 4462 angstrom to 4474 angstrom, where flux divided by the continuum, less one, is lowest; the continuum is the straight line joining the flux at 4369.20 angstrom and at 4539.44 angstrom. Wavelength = 4462.75 angstrom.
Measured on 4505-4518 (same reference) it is 4510.27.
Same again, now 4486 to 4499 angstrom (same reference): 4495.75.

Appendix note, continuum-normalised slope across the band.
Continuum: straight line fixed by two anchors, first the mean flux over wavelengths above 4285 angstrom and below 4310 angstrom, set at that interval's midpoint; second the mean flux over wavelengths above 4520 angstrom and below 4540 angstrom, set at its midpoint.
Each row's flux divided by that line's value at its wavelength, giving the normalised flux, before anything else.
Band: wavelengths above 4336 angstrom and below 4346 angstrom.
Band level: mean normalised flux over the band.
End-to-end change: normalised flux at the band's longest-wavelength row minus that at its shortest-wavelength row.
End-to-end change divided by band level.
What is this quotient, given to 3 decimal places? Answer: 0.199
